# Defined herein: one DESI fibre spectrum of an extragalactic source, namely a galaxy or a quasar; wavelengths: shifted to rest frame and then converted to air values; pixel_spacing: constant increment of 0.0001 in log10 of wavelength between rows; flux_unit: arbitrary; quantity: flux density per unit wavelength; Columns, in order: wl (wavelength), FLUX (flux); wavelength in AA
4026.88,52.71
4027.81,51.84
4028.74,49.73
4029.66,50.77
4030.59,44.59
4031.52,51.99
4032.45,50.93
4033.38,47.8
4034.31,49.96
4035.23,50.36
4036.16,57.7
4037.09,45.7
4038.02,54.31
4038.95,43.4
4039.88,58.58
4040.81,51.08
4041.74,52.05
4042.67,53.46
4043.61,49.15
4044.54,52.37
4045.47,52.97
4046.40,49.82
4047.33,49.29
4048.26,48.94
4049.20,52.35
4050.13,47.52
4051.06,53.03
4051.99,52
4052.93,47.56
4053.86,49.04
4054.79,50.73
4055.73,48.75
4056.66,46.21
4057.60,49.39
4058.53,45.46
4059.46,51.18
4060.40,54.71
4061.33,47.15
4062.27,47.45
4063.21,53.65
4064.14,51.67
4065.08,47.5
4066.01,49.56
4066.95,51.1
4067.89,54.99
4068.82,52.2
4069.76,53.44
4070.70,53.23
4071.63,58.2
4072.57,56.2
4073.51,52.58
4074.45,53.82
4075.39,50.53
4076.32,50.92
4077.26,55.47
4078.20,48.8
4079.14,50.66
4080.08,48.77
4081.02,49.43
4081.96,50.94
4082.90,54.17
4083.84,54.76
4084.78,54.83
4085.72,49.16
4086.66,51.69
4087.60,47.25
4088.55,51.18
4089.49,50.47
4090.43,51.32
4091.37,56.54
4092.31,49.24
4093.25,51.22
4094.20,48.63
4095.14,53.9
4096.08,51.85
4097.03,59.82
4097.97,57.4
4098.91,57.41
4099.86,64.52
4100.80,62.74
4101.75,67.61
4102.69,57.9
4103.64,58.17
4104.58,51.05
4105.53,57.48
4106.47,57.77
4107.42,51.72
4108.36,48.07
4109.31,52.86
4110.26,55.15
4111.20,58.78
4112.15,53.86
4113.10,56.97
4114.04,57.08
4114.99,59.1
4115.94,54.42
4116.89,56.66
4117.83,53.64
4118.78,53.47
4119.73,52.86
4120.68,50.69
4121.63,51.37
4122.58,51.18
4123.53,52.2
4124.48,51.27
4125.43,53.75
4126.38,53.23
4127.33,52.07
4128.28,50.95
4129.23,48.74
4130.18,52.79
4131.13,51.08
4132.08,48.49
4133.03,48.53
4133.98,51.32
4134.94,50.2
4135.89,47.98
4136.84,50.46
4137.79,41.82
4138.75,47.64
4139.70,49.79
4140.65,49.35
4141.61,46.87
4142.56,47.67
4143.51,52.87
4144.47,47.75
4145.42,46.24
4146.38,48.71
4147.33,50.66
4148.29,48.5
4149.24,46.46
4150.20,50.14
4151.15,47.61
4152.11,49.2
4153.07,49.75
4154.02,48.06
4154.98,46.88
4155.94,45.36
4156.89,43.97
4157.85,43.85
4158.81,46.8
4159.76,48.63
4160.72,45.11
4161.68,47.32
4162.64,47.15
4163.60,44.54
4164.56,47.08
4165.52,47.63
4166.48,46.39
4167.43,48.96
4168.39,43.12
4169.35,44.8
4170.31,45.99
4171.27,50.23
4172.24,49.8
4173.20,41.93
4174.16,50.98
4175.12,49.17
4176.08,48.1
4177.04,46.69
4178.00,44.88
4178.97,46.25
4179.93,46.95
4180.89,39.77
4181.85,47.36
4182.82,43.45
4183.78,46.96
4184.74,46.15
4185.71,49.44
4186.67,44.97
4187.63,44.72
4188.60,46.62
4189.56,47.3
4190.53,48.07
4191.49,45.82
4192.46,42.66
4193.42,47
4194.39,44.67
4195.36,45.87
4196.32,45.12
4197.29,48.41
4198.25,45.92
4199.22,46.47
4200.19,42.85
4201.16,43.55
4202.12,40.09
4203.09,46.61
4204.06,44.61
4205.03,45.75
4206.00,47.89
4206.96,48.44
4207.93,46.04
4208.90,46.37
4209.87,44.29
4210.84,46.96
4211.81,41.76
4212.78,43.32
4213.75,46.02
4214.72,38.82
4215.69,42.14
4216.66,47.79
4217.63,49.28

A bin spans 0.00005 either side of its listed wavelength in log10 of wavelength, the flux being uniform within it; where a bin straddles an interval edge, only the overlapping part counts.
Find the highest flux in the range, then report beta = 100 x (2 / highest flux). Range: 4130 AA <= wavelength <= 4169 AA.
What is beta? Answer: 3.8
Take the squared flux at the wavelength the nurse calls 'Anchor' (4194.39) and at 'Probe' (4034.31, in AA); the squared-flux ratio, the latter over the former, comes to 1.3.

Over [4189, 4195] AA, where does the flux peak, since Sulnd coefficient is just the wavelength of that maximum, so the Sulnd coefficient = 4190.53 AA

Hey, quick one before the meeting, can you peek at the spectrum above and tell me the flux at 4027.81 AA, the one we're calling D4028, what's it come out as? 51.84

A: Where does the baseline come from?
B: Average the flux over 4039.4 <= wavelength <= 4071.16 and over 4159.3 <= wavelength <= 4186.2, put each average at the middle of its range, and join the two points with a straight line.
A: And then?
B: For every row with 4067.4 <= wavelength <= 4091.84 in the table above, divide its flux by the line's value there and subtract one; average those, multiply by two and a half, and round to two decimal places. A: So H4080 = 0.12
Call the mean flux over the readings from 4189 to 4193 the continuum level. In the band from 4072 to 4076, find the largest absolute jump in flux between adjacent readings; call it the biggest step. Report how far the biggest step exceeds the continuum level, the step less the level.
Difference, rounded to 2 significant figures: -42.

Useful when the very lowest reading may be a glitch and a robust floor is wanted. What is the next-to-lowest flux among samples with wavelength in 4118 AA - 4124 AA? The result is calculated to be 51.18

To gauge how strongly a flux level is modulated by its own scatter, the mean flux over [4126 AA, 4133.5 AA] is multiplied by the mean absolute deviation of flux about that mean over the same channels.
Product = 82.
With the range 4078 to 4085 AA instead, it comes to 118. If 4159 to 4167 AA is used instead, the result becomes 49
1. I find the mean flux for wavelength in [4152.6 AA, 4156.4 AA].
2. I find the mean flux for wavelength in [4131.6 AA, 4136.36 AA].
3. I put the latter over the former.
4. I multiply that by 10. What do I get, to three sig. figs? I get 10.4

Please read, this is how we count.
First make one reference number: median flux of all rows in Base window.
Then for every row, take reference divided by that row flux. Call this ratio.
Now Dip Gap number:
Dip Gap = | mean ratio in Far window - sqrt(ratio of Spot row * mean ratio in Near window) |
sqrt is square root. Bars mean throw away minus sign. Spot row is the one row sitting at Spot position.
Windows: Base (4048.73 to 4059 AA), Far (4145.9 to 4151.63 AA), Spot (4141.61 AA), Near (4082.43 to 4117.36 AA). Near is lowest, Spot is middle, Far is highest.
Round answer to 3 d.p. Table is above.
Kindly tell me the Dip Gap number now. 0.039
